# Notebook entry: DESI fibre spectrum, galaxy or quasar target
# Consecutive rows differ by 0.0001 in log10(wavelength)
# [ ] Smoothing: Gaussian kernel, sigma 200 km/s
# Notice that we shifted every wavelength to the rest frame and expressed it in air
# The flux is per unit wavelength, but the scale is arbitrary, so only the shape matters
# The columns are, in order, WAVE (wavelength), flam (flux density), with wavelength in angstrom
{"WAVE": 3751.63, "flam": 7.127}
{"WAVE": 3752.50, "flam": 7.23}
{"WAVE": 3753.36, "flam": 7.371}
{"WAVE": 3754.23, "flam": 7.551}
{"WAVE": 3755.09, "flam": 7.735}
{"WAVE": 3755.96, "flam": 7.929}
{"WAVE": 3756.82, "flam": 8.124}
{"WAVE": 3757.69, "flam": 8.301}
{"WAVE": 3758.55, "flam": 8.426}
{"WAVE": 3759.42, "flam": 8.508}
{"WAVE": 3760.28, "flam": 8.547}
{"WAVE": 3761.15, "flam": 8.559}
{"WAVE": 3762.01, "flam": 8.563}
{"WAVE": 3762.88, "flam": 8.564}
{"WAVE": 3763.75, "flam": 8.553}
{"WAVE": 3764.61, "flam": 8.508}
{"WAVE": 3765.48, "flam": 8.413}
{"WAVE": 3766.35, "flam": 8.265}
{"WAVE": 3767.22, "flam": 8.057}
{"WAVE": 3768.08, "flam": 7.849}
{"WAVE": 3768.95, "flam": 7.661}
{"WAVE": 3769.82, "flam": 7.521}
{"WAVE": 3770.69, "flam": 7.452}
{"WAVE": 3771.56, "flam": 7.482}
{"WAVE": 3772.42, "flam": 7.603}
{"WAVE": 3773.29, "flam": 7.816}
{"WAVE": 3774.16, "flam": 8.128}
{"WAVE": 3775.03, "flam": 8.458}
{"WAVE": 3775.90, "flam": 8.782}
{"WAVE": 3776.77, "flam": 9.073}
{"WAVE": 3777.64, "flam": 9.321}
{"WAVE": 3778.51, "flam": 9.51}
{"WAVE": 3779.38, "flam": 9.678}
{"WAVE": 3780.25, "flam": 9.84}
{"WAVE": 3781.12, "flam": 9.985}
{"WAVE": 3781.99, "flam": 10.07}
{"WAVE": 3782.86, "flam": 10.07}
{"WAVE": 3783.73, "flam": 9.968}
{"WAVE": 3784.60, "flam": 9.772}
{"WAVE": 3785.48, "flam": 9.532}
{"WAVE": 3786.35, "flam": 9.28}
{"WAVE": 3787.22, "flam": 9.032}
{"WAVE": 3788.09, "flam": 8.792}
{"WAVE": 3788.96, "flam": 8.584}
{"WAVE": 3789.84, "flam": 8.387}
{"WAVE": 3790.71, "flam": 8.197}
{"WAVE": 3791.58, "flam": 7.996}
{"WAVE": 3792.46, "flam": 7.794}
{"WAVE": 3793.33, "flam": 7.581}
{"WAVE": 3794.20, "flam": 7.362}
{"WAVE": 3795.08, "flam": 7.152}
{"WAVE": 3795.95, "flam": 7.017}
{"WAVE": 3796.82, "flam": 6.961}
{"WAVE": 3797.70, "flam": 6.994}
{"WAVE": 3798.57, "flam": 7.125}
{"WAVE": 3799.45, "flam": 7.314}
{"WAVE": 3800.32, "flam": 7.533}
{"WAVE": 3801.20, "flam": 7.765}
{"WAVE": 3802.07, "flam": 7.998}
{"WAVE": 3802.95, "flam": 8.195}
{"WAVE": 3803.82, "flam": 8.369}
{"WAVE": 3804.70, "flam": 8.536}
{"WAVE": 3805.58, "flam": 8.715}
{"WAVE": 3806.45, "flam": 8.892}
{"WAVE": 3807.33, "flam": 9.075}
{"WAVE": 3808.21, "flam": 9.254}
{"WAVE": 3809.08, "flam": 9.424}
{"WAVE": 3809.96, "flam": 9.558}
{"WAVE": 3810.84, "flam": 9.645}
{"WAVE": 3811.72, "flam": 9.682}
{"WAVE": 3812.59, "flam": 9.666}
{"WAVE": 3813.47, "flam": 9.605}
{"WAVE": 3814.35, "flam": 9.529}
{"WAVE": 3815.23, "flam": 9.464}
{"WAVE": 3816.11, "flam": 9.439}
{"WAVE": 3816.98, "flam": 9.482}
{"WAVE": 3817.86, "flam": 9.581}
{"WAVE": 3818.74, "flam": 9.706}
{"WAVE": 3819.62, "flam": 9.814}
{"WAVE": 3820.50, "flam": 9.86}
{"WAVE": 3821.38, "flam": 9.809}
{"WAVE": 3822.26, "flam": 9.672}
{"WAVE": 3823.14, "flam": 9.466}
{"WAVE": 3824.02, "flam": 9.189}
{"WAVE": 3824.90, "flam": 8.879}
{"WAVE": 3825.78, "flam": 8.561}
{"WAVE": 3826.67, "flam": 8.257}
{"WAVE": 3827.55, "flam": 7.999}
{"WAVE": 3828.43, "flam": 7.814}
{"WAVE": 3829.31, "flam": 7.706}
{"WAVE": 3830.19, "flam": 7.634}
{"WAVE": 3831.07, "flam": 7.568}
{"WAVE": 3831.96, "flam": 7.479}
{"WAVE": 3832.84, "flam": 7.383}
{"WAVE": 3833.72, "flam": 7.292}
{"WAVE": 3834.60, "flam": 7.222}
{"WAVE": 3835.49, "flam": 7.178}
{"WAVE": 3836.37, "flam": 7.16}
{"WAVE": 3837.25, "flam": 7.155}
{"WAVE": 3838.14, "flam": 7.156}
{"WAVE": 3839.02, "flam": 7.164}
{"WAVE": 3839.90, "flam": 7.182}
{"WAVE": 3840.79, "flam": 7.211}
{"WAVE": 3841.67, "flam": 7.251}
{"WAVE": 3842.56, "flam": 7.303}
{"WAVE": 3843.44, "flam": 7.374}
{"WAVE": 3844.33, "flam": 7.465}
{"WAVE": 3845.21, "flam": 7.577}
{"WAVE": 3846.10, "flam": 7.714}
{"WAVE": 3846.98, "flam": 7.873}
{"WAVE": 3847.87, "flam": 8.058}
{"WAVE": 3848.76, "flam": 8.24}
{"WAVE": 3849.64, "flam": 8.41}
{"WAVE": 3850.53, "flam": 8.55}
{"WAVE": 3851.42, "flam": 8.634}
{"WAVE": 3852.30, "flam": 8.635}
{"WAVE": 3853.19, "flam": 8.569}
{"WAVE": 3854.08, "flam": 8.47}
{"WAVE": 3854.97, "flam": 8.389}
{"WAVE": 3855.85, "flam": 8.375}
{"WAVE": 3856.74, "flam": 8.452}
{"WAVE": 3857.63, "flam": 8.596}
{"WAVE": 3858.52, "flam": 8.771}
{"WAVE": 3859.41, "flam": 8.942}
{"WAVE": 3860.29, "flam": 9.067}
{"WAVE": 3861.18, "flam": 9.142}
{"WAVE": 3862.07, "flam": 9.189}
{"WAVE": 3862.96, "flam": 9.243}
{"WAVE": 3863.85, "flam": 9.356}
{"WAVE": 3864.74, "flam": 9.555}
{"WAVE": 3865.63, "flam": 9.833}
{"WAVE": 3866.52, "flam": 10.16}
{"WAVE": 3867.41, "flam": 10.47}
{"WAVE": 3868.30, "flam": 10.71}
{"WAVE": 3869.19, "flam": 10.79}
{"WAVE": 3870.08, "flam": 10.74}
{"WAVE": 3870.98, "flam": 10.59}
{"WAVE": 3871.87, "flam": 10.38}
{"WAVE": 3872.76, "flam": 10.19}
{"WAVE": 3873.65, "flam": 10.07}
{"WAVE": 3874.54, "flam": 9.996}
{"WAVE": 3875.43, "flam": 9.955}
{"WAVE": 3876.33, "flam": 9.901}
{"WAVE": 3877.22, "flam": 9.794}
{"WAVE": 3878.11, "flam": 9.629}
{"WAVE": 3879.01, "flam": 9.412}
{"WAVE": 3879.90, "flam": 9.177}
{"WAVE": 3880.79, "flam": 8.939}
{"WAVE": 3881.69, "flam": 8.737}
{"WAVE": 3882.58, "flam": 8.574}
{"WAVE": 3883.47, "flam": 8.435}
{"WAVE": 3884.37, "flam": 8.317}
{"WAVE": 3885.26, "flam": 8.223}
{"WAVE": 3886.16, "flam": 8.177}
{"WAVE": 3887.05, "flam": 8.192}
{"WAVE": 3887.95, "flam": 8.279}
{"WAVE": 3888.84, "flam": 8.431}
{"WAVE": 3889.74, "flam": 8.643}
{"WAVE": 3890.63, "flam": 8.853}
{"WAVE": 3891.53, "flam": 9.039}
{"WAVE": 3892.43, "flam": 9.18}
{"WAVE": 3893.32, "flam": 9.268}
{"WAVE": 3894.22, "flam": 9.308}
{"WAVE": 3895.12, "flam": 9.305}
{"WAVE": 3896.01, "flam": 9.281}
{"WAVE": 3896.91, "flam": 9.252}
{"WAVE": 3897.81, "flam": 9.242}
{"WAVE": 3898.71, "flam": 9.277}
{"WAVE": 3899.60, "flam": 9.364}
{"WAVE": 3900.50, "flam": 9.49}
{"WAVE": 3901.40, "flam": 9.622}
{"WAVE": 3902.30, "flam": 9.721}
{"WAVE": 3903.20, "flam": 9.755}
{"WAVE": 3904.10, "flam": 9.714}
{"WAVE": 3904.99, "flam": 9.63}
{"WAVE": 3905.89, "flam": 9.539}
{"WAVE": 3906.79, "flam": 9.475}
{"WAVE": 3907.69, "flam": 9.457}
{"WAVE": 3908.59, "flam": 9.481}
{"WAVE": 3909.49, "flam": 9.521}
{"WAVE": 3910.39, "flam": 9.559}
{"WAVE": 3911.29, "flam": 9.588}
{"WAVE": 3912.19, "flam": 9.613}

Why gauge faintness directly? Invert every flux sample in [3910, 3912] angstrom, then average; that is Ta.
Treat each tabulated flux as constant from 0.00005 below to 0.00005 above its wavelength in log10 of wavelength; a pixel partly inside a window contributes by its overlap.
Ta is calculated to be 0.104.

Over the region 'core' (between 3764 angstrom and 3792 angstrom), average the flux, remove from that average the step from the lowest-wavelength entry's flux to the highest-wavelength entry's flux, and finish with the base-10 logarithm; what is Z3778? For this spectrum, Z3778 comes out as 0.965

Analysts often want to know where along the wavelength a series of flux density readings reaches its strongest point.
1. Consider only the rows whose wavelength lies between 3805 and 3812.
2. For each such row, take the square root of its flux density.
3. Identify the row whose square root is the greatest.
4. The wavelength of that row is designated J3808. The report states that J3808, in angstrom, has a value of 3811.72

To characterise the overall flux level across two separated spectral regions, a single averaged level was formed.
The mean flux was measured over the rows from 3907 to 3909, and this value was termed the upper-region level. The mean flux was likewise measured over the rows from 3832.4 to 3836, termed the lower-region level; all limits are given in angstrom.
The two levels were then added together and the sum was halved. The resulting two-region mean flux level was 8.4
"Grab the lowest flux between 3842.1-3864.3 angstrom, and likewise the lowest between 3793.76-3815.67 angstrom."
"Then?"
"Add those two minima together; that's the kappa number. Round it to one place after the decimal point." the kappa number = 14.3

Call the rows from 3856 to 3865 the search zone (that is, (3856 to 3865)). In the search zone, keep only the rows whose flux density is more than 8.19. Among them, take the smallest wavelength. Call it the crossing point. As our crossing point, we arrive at 3856.74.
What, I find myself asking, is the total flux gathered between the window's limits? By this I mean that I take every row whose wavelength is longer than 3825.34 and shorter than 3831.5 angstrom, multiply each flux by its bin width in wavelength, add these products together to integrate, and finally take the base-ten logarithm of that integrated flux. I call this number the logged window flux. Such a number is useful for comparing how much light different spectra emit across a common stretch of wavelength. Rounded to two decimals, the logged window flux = 1.69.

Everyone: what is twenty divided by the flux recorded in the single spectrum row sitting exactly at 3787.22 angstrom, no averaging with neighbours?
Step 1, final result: 2.21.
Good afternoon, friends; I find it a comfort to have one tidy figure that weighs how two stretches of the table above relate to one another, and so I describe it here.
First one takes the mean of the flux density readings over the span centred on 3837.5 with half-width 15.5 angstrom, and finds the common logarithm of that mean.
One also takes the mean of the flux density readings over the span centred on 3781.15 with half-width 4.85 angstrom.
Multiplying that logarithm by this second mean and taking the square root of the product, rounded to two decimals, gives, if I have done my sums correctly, 2.95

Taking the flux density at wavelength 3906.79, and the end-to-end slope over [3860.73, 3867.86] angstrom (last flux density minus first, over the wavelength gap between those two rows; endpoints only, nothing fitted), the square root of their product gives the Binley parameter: 1.4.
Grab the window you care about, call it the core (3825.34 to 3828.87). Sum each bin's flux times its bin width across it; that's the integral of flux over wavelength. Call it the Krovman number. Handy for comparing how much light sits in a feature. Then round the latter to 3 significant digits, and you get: 28.8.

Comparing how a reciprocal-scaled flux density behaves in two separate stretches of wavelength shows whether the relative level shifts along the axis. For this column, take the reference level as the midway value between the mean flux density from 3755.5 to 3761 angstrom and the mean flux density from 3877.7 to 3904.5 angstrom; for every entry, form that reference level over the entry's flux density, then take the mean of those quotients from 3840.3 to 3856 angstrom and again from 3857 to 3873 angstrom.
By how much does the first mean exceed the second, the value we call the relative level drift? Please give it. 0.19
